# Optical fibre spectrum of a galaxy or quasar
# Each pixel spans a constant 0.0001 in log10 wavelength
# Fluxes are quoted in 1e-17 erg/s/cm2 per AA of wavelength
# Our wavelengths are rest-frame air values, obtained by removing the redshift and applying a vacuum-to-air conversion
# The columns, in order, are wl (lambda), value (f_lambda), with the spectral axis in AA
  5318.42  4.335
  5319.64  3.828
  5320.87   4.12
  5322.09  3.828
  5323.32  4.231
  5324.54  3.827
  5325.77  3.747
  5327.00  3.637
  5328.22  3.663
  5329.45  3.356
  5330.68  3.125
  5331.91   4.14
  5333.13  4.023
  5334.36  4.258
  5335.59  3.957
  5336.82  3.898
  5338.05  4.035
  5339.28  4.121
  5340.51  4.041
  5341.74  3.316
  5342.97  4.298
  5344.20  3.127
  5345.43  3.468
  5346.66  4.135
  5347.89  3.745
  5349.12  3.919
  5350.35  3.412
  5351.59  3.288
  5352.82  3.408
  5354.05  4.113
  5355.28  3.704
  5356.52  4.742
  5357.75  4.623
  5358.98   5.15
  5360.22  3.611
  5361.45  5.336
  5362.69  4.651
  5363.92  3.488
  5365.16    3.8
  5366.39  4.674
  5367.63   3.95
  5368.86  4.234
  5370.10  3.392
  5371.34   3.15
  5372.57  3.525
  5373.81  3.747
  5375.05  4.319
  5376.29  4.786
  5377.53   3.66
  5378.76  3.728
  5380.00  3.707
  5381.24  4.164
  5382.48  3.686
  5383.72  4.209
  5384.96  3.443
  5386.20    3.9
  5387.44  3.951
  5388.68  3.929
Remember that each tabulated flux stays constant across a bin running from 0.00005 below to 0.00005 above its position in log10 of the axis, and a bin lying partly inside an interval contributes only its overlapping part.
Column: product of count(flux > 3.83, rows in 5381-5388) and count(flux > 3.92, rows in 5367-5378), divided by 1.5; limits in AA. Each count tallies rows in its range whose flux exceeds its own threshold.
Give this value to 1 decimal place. 10.7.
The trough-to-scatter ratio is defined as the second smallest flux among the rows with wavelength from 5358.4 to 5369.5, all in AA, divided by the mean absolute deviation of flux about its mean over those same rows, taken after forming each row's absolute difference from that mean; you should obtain 6.4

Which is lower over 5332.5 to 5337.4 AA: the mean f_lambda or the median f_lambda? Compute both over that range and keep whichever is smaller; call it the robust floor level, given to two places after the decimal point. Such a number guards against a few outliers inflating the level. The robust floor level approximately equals 3.99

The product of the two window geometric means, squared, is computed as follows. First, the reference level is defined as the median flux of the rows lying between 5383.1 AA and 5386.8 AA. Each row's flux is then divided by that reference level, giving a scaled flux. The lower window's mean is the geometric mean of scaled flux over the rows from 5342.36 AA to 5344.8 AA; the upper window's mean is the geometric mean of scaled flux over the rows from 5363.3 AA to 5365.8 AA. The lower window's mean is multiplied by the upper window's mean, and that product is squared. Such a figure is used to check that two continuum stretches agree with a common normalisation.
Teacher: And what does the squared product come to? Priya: 0.77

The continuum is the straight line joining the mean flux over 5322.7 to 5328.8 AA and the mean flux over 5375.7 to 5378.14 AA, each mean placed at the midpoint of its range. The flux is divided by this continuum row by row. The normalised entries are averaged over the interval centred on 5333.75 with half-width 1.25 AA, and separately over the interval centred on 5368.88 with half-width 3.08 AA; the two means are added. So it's 2.00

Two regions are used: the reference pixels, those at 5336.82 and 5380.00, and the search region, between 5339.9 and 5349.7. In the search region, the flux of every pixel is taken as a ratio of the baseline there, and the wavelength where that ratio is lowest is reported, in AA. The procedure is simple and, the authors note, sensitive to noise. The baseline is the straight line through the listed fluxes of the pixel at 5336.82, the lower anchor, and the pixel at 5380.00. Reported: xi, 5344.20 AA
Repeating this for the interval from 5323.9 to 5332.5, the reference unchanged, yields 5330.68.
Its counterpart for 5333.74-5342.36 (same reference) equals 5341.74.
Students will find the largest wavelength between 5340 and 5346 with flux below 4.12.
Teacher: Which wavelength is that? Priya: 5345.43 AA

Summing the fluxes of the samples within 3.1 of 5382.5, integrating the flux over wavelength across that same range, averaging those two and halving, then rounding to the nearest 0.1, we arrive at 10.8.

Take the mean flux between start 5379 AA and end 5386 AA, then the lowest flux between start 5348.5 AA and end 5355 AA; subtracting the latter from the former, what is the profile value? 0.55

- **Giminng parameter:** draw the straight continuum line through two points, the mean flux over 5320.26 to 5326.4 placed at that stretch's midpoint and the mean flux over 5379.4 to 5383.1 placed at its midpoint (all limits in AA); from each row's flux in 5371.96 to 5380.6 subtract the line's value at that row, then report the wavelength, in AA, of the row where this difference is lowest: 5372.57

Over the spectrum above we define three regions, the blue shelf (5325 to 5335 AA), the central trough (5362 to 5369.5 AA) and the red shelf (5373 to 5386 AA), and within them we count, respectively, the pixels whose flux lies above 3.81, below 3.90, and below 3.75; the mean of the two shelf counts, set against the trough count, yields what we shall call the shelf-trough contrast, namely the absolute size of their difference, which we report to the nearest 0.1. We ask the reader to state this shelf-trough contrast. 2.5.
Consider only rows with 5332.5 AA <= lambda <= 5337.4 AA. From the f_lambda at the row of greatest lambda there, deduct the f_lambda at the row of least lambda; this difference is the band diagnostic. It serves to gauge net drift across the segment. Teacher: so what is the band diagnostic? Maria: -0.1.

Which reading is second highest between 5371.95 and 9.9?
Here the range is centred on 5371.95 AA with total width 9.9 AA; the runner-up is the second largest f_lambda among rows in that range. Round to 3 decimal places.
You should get 4.319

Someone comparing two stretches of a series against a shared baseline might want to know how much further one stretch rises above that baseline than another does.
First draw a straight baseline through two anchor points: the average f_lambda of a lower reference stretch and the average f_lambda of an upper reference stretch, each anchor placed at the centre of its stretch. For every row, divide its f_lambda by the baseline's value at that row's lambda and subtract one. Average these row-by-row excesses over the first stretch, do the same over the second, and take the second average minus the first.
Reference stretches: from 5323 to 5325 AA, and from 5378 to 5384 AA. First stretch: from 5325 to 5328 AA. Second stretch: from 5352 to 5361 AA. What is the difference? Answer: 0.14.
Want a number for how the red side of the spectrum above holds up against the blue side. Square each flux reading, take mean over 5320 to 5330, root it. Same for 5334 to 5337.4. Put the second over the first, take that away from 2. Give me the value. 0.94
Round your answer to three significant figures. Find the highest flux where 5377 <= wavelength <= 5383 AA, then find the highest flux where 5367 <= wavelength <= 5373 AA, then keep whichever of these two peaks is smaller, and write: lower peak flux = 4.16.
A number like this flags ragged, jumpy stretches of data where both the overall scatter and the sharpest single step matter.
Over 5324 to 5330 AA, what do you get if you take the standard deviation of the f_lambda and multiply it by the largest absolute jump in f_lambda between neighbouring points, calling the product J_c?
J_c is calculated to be 0.05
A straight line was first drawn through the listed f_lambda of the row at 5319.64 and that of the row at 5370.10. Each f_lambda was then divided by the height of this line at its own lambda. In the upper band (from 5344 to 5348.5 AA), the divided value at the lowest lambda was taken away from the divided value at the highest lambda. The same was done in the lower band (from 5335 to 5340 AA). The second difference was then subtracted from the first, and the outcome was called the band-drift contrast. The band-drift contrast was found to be 0.13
